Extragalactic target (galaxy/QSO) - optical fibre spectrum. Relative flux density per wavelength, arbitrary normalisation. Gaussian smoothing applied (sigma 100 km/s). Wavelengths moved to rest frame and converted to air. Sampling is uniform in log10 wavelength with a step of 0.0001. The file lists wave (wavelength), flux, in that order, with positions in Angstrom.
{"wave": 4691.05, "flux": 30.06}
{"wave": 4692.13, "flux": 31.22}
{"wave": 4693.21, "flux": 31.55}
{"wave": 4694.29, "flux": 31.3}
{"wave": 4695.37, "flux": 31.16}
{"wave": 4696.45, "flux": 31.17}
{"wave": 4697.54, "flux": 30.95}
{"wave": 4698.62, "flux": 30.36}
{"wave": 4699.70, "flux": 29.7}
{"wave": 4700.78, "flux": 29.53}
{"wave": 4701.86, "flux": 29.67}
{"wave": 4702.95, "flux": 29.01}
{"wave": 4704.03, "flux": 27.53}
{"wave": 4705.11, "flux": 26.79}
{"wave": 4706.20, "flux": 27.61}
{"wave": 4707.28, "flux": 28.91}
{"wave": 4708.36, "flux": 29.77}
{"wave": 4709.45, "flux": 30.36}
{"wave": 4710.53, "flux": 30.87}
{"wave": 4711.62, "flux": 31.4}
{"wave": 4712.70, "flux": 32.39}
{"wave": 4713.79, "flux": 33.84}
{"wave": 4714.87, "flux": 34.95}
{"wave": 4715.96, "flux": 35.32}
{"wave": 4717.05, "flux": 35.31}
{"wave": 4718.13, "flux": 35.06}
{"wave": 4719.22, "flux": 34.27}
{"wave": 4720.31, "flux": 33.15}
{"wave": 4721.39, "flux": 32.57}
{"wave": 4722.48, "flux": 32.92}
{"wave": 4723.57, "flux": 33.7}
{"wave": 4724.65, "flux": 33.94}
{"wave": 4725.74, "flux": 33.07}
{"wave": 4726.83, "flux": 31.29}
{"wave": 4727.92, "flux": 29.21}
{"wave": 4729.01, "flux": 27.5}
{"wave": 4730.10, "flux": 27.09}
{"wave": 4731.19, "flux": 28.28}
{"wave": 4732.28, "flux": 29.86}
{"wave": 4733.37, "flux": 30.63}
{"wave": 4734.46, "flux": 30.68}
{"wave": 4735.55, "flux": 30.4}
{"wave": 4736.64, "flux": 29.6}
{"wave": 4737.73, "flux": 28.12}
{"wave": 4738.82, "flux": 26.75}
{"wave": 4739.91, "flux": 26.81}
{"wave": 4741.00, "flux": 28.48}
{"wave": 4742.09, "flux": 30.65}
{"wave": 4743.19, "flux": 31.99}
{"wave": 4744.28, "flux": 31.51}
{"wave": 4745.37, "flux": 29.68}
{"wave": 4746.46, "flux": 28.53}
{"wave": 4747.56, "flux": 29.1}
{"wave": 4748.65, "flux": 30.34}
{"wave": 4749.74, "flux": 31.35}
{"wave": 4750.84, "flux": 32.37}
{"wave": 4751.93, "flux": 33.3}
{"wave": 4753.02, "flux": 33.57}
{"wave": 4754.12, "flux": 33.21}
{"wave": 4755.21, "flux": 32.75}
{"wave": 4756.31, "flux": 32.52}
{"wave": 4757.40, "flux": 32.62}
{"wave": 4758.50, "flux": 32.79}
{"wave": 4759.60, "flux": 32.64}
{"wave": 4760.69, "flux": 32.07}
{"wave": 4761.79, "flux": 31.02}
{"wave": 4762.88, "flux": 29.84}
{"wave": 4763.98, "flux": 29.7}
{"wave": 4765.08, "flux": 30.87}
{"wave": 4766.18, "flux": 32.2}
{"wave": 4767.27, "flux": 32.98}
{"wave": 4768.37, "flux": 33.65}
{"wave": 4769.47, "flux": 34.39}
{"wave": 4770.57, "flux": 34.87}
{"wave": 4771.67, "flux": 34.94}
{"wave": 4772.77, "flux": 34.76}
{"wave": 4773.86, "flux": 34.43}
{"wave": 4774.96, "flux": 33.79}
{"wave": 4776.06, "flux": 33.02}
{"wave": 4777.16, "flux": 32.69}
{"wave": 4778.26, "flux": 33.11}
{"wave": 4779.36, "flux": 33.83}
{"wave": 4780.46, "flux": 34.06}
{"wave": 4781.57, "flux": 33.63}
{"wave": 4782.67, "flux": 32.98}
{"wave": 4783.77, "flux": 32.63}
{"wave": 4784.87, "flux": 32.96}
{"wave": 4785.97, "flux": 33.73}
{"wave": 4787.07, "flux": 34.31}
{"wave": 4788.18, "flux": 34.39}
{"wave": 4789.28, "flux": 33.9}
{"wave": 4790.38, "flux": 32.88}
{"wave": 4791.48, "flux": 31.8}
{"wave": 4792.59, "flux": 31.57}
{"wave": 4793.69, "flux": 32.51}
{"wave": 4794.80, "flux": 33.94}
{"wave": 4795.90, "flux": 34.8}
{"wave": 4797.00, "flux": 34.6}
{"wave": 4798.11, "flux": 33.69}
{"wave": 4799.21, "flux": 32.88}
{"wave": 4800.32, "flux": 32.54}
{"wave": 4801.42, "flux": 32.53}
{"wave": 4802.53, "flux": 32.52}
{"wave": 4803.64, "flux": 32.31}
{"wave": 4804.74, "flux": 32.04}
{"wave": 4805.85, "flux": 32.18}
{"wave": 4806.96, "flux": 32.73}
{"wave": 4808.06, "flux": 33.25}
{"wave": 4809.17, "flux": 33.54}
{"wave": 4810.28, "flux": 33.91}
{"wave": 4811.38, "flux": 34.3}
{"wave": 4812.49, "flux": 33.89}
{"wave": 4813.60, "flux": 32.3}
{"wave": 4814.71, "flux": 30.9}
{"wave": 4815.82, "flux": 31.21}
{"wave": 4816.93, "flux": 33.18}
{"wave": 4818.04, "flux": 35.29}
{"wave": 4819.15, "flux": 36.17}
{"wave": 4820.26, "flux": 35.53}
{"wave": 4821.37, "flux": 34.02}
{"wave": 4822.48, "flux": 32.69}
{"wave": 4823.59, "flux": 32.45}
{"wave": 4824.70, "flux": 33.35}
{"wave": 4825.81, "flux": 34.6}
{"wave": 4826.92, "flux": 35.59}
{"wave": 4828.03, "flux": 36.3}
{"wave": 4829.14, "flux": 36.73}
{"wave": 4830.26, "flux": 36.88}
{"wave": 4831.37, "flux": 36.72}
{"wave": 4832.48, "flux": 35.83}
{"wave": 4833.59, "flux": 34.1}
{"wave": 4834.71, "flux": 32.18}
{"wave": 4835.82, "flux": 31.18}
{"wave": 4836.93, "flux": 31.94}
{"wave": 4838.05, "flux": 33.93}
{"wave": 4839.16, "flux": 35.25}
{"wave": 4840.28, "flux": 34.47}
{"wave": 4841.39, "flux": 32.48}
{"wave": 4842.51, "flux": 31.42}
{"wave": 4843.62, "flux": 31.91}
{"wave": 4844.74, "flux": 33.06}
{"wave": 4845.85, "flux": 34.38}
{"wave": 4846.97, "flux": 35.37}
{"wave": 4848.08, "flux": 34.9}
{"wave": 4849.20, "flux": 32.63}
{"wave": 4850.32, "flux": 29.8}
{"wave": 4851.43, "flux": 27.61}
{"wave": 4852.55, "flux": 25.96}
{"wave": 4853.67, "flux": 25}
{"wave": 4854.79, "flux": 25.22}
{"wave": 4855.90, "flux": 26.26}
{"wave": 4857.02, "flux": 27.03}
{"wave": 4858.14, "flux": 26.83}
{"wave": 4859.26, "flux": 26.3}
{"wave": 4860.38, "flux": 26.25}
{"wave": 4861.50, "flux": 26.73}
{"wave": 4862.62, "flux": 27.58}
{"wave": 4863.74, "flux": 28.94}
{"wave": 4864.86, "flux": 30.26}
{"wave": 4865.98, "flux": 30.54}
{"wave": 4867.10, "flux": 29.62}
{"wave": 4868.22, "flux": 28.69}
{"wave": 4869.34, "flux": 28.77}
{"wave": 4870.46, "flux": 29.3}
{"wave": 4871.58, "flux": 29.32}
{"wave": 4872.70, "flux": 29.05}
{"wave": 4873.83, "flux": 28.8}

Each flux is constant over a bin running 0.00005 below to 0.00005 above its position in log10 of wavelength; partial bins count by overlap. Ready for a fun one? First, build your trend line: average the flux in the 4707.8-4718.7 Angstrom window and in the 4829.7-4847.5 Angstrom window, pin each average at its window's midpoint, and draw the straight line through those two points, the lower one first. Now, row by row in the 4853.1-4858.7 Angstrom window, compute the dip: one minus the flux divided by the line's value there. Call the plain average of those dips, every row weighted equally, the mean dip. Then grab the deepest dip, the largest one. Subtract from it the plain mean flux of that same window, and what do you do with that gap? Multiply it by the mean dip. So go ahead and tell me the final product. -6.0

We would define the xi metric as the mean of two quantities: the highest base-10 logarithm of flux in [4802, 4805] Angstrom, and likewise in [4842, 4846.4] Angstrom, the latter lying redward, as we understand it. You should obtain 1.52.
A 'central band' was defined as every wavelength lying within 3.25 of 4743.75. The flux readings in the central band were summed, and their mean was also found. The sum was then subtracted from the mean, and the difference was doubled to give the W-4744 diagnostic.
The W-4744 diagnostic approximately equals -301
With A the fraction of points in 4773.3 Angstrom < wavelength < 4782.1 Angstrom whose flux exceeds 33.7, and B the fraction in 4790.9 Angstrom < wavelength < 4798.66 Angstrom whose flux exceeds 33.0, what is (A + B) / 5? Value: 0.21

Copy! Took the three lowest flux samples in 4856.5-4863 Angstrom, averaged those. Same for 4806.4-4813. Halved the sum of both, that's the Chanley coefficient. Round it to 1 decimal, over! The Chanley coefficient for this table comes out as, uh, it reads 29.8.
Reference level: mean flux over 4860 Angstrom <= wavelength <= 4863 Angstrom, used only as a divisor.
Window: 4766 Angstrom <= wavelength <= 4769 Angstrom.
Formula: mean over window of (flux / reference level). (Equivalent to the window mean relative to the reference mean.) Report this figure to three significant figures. 1.23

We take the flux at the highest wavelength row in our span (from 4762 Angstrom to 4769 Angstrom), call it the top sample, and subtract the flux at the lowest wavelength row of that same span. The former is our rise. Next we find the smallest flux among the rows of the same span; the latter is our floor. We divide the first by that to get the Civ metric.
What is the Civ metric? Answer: 0.13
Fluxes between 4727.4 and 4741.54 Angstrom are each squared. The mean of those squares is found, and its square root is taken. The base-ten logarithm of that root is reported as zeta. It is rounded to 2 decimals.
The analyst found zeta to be 1.46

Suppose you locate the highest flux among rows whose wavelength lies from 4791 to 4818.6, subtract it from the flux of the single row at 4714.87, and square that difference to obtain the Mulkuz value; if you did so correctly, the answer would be 0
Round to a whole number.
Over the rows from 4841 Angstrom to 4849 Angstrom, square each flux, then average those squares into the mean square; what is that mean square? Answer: 1115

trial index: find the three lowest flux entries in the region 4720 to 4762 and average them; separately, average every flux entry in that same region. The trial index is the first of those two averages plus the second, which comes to 58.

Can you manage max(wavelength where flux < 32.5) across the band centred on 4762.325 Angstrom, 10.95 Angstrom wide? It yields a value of 4766.18 Angstrom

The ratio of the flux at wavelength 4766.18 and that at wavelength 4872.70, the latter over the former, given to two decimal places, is 0.90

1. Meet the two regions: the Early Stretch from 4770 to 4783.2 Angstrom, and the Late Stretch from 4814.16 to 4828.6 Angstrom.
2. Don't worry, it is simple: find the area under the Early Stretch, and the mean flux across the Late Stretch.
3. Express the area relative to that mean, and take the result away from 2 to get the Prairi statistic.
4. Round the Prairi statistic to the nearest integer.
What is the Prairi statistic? -11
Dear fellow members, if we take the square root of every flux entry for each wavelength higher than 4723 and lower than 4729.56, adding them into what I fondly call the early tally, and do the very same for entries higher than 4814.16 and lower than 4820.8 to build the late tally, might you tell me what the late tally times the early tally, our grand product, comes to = 1171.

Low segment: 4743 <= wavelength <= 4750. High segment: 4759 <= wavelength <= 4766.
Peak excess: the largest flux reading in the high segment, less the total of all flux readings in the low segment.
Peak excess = -180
